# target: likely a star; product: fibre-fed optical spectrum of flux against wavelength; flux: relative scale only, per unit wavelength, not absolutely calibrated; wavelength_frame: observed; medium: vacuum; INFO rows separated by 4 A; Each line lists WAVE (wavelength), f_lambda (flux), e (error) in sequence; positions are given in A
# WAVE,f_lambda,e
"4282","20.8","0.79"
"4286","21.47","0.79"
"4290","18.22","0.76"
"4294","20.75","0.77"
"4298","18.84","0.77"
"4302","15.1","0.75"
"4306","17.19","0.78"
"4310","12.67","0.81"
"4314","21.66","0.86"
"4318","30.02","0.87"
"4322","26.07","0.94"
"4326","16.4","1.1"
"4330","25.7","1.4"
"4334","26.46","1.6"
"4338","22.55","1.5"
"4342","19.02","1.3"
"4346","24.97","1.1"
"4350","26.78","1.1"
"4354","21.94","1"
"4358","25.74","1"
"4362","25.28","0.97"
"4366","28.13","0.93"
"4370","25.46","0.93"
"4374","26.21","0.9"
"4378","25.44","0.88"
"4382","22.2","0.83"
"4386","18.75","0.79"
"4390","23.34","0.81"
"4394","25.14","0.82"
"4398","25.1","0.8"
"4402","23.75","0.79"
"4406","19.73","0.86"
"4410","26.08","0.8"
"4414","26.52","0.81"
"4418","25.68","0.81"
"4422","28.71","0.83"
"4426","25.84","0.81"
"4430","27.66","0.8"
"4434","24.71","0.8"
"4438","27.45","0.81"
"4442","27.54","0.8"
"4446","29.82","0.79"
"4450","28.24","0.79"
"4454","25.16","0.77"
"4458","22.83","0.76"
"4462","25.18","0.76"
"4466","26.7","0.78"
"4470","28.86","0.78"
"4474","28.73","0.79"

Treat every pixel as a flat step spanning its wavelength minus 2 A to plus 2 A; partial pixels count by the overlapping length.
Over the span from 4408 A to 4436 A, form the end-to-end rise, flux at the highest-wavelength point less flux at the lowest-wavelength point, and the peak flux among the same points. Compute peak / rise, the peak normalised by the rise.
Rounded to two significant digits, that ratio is -21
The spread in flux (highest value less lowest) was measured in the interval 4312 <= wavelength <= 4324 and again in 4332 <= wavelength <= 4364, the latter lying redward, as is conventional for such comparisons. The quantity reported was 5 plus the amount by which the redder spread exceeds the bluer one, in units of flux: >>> 4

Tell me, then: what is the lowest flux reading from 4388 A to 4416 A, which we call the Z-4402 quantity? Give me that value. 19.73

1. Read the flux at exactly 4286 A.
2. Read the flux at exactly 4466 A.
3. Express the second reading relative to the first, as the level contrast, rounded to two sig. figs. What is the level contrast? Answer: 1.2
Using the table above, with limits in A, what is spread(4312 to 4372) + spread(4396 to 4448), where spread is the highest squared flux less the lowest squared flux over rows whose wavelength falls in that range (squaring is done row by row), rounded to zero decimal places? 1132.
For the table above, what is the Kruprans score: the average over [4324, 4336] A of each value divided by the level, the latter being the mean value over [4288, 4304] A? 1.25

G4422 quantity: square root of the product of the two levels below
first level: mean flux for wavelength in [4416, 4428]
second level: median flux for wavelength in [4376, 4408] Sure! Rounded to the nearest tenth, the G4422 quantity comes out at 25.1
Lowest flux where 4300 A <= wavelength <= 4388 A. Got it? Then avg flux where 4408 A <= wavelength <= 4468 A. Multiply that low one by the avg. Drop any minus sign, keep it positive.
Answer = 336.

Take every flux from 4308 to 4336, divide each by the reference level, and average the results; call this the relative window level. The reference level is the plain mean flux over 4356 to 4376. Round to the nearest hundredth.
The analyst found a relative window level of 0.87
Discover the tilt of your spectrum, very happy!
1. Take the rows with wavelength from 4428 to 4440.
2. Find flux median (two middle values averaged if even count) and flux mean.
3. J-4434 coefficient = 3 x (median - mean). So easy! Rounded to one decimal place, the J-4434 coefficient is 2.5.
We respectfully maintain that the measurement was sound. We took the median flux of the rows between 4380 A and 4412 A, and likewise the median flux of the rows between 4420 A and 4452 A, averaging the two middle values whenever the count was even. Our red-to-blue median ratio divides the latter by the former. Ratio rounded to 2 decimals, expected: 1.17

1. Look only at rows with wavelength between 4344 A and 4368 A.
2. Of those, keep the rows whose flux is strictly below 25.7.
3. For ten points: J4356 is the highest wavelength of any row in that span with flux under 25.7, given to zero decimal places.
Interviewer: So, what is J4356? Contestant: 4362 A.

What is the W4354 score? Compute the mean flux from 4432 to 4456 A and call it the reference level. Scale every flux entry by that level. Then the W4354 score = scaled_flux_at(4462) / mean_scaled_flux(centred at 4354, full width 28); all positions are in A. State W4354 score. 1.03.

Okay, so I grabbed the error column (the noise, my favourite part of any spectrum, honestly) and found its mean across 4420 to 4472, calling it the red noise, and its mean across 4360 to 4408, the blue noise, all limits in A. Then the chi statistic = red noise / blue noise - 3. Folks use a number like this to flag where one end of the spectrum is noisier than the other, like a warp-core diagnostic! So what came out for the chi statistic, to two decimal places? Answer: -2.08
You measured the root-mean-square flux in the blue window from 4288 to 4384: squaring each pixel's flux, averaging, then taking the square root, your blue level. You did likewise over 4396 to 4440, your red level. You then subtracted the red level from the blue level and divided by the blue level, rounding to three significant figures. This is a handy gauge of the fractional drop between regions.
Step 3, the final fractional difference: -0.114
